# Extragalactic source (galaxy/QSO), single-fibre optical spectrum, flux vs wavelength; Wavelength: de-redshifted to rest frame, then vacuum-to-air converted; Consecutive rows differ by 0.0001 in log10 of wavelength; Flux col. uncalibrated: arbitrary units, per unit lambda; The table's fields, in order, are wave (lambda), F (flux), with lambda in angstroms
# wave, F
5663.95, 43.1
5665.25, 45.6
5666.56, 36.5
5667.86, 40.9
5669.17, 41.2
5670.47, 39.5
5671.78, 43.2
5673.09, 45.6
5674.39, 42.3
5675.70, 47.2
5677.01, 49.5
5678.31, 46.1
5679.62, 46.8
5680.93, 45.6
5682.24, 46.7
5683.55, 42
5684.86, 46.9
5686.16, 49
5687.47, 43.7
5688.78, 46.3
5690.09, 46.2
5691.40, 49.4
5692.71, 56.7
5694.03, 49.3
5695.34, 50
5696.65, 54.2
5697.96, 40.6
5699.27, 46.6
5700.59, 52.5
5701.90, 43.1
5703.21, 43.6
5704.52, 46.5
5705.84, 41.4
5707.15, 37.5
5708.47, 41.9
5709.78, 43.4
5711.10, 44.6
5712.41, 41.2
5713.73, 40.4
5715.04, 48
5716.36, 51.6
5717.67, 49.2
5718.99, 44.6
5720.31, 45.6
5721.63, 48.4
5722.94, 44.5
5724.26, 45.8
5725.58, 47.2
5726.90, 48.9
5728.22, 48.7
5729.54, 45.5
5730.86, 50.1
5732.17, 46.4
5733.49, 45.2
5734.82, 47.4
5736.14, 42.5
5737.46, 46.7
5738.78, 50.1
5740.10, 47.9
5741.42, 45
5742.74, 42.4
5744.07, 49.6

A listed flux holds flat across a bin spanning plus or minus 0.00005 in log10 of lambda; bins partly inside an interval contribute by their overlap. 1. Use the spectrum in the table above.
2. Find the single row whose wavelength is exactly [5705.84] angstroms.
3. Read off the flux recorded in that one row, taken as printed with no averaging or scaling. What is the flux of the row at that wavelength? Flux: 41.4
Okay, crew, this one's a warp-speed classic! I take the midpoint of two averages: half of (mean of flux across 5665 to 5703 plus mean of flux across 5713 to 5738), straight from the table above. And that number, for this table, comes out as 46.3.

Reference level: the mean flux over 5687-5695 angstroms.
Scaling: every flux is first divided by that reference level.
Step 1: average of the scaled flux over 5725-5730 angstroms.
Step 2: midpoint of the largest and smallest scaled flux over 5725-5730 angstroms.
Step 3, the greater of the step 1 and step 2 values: 0.98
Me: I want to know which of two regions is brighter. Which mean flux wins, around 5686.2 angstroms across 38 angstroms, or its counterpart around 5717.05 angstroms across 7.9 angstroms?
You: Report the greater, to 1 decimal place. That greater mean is 46.6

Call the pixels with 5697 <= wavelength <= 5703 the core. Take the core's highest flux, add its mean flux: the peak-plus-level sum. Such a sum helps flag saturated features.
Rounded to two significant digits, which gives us 98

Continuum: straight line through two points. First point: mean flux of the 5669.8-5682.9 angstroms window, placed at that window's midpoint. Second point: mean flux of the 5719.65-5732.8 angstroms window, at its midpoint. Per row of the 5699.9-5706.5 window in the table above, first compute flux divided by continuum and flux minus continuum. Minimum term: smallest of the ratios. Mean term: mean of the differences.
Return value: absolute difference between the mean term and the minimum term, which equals 1.7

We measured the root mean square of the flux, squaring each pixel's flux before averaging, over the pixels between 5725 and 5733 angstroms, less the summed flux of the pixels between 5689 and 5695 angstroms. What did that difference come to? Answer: -154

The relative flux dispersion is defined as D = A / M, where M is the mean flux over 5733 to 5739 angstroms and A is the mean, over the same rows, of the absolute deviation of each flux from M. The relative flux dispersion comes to 0.044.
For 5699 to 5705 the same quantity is 0.054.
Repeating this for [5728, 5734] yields 0.038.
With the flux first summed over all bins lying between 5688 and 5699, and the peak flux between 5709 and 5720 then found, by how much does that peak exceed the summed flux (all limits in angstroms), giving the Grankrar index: -341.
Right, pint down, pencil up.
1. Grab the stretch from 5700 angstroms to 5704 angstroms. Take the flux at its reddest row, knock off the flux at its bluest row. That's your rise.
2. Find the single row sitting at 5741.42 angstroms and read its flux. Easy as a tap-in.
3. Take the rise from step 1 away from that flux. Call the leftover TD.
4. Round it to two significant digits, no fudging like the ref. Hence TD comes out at 54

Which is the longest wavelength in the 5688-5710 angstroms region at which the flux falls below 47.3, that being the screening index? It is 5709.78 angstroms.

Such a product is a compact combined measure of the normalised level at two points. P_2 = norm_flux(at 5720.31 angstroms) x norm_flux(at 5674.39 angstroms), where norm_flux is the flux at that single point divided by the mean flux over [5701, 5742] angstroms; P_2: 0.93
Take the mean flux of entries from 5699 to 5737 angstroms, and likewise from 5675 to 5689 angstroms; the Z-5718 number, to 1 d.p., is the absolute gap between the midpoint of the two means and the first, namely 0.4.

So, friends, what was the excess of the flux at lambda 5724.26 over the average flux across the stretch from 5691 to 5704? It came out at -2.8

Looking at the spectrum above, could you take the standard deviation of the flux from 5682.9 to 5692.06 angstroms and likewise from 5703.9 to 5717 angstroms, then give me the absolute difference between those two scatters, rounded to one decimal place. 1.5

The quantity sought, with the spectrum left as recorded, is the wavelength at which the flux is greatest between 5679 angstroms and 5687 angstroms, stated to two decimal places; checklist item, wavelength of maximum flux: 5686.16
